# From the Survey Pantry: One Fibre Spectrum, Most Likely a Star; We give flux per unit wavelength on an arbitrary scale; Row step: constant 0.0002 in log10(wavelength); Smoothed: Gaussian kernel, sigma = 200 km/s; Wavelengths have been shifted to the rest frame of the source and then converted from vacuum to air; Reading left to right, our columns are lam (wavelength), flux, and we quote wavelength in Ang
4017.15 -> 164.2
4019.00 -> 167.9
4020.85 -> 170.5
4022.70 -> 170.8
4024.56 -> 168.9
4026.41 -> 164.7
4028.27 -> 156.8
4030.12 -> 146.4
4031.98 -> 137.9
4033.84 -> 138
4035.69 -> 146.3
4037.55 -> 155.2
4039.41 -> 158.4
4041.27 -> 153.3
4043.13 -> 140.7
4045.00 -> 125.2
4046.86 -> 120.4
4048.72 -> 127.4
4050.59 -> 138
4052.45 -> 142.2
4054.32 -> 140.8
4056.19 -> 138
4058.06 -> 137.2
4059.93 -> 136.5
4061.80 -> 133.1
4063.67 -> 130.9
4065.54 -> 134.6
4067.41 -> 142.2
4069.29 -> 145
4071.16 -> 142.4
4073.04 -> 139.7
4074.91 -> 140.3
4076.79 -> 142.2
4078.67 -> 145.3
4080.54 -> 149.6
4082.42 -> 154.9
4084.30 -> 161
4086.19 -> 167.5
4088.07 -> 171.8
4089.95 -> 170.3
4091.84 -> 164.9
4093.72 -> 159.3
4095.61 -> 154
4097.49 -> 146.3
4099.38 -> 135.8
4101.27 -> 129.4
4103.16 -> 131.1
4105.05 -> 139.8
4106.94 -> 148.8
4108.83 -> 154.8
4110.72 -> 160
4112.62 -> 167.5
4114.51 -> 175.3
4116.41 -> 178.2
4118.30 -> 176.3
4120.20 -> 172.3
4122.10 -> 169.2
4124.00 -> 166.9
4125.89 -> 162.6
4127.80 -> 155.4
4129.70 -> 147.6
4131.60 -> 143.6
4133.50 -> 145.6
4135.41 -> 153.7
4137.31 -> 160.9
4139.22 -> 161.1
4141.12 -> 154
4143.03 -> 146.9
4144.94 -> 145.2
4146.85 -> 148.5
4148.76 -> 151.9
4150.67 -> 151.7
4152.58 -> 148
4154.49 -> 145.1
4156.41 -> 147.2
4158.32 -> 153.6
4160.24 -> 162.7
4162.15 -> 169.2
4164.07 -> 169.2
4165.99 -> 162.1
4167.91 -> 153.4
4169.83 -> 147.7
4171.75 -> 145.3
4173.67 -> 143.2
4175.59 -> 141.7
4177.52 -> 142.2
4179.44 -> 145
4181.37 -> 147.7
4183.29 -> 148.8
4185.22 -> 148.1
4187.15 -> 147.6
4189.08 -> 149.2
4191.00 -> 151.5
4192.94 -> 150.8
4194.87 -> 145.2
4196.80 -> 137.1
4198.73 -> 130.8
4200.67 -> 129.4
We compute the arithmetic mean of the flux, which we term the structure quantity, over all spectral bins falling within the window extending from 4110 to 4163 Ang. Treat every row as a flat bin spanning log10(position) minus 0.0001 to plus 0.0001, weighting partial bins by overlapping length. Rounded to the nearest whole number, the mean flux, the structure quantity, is 158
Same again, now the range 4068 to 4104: 150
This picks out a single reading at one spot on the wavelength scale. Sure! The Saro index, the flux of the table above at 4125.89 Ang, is 162.6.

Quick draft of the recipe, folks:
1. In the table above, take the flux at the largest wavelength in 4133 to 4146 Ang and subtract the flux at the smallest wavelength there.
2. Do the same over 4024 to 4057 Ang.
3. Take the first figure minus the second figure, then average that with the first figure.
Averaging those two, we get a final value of 15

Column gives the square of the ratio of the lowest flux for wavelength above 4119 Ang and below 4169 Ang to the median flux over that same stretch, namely 0.87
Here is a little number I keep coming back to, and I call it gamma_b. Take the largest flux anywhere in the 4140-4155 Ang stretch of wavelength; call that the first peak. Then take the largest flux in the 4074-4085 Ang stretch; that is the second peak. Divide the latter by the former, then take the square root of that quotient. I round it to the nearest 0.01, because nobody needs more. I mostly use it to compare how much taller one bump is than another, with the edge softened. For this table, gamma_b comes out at 1.02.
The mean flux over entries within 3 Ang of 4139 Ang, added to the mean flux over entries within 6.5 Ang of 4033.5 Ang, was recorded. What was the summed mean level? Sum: 307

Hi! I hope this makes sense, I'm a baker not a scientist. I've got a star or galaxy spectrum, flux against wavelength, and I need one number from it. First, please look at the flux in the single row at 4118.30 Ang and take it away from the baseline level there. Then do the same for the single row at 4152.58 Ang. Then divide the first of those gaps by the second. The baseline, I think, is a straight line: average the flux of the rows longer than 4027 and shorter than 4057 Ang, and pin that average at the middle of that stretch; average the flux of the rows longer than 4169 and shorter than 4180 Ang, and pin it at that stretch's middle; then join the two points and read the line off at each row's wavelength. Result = 7.8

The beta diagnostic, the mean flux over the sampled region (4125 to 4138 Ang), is 153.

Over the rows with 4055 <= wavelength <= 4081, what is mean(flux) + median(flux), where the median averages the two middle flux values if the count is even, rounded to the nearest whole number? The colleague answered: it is 280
